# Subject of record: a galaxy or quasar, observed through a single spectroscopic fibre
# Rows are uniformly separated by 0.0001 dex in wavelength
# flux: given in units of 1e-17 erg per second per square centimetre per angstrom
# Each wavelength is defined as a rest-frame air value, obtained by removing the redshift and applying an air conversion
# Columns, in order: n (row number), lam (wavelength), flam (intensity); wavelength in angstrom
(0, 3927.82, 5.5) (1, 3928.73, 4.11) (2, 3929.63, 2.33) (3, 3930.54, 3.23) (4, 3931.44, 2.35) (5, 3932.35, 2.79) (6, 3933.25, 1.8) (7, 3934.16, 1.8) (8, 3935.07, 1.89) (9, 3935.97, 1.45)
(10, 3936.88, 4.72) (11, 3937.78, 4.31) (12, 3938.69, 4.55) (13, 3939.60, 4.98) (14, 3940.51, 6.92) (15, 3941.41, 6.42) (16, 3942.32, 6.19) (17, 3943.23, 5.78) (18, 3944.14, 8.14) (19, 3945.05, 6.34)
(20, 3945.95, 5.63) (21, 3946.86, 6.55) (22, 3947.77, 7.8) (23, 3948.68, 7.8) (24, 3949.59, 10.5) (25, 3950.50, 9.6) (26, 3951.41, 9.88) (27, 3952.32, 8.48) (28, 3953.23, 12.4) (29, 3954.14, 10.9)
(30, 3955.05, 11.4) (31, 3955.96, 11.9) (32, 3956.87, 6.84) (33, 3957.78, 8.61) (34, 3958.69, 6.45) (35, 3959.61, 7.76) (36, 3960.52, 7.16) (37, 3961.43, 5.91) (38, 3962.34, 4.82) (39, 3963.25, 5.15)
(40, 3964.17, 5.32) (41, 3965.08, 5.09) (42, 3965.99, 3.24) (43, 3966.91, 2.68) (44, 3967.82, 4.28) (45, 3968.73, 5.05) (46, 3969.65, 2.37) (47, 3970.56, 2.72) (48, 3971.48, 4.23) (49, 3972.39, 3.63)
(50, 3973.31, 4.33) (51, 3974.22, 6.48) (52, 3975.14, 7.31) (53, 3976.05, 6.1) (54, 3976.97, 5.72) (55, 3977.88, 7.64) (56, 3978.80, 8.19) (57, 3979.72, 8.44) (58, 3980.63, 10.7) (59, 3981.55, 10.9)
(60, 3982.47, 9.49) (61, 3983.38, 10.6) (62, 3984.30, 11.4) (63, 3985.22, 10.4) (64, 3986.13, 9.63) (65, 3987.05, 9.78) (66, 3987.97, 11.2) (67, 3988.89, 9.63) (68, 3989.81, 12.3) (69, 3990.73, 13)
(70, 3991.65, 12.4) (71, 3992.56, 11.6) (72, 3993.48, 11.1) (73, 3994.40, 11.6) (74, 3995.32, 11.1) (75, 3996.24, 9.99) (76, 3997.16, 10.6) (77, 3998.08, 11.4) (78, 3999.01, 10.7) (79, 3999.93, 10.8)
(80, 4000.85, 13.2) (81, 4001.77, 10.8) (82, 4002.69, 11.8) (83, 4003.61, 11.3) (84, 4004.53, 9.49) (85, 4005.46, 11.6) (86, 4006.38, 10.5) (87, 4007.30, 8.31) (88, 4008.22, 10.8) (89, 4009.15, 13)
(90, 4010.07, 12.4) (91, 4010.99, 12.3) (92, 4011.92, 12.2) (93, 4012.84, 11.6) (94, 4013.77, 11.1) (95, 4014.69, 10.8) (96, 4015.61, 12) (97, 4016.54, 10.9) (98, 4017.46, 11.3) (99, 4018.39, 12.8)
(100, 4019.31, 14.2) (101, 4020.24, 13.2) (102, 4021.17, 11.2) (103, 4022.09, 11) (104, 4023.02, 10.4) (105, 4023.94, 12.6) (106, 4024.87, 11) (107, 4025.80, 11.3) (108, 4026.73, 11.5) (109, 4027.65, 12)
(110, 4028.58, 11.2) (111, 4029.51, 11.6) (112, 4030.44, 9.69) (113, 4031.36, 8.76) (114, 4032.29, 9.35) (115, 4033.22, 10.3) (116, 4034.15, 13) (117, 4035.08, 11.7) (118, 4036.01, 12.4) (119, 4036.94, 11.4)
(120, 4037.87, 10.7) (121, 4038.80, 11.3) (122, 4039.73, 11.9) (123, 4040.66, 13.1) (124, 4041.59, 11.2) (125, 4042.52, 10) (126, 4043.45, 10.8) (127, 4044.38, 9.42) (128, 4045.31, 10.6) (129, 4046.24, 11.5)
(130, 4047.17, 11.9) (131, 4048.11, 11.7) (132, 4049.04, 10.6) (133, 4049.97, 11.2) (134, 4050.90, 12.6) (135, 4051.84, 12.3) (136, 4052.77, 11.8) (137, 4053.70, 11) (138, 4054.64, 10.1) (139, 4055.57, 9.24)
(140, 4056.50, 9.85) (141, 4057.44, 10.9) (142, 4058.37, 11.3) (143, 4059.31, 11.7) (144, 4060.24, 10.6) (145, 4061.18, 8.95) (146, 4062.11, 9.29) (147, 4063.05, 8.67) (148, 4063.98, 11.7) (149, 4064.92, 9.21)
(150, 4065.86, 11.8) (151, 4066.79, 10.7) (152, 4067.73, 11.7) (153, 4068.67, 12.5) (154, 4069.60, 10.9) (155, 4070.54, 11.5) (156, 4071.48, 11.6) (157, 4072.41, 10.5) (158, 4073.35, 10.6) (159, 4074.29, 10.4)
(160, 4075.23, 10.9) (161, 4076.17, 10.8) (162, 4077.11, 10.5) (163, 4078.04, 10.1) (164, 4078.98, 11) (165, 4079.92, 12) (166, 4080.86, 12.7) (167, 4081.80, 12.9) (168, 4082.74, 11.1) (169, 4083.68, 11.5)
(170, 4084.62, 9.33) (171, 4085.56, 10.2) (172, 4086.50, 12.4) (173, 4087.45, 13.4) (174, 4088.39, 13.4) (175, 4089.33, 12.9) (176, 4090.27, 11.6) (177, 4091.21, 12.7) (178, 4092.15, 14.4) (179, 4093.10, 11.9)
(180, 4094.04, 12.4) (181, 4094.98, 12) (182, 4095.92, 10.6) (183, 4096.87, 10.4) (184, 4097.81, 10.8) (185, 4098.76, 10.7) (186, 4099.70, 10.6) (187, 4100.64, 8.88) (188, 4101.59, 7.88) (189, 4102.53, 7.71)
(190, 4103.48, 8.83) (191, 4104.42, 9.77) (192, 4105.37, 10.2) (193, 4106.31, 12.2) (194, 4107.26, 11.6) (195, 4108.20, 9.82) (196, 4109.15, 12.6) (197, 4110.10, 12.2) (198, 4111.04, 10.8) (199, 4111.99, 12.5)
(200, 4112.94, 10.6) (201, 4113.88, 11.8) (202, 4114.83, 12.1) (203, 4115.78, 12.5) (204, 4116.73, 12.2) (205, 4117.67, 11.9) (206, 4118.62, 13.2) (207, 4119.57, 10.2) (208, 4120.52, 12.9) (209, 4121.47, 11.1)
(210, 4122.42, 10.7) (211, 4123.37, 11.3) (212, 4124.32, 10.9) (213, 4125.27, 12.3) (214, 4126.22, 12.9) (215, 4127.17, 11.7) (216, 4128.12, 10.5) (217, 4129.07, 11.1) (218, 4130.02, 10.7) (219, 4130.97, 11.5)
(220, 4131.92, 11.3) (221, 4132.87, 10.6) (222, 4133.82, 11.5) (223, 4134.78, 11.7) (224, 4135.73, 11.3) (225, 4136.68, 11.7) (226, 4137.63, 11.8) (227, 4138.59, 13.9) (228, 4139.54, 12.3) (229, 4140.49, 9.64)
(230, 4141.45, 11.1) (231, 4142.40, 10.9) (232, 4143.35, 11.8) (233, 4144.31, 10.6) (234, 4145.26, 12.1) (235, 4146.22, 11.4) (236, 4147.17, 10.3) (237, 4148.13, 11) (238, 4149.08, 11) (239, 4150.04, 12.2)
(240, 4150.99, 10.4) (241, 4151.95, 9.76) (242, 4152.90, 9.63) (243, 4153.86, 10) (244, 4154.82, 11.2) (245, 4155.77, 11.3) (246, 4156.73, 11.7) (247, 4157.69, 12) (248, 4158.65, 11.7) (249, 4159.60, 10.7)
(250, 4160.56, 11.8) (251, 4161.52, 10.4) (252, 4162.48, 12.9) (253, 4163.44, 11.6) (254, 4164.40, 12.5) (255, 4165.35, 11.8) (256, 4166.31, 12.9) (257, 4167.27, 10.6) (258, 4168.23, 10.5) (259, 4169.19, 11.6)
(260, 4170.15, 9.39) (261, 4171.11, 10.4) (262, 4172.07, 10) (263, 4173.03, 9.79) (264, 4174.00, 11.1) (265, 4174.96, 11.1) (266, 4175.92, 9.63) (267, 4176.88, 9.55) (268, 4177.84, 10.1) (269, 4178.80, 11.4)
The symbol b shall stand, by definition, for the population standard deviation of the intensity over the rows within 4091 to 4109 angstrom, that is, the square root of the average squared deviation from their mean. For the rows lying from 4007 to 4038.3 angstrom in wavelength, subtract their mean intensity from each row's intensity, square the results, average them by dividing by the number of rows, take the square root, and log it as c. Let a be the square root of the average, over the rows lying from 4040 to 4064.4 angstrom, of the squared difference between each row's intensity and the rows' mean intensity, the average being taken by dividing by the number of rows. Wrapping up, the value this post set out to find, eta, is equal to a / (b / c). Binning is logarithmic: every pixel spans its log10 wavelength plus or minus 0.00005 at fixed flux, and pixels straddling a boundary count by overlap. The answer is 0.84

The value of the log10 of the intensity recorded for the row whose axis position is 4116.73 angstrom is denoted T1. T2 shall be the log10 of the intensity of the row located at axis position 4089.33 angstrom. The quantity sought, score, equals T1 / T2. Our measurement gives 0.98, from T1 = 1.09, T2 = 1.11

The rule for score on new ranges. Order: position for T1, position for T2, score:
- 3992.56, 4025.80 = 1.01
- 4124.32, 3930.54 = 2.04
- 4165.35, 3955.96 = 1.00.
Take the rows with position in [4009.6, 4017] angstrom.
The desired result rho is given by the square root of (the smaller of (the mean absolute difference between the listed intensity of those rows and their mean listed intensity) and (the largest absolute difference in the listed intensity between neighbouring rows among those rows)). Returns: 0.75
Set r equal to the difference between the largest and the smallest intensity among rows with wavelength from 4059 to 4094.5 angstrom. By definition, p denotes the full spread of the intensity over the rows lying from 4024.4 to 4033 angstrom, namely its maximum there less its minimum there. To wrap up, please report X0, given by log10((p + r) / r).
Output 0.19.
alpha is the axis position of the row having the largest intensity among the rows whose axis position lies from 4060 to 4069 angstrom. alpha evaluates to 4068.67 angstrom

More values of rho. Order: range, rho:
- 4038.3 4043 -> 0.89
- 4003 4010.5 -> 1.07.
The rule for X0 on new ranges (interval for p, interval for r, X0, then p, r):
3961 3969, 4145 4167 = 0.30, 3.2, 3.3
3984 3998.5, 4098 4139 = 0.19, 3.4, 6.2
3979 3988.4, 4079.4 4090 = 0.24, 3.0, 4.1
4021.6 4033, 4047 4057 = 0.33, 3.8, 3.4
